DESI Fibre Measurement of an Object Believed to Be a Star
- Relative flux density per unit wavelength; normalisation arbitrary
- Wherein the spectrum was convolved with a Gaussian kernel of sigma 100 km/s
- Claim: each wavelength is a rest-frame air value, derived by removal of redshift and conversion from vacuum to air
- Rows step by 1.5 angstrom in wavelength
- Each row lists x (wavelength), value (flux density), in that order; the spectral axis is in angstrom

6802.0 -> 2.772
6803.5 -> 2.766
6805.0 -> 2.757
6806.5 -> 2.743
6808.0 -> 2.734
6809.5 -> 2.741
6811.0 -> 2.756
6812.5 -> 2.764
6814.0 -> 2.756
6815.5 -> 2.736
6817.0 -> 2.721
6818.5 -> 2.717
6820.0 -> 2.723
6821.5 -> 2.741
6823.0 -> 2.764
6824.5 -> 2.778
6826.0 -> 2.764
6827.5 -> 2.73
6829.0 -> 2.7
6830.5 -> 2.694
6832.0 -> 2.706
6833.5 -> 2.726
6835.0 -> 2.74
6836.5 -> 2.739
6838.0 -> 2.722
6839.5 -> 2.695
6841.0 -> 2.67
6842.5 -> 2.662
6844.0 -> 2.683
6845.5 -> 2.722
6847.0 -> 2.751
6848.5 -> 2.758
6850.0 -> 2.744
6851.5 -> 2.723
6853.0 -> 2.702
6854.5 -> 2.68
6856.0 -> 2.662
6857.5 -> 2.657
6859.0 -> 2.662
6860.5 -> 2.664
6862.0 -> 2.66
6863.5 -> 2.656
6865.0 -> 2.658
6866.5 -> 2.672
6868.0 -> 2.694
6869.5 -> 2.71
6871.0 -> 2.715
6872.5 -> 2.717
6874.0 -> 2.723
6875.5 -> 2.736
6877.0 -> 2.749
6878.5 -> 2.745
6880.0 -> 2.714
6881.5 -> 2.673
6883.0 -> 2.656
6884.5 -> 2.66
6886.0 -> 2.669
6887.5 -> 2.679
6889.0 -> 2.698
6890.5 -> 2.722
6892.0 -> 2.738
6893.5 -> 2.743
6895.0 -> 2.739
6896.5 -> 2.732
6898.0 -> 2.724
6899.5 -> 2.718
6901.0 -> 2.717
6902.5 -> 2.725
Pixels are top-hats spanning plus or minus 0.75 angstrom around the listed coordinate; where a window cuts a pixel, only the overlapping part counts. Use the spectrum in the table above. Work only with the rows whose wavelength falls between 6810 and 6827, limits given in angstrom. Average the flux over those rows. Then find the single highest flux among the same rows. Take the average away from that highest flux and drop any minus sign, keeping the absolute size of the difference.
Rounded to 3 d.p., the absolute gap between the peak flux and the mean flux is 0.031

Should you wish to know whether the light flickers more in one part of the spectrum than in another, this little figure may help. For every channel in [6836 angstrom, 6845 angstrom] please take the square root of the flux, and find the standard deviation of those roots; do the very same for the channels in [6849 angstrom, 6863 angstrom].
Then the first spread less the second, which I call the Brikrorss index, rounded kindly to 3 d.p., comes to -0.001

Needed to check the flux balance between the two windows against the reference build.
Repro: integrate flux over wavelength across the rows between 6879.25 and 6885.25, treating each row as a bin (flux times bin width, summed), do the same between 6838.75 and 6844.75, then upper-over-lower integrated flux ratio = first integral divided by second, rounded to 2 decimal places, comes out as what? 1.00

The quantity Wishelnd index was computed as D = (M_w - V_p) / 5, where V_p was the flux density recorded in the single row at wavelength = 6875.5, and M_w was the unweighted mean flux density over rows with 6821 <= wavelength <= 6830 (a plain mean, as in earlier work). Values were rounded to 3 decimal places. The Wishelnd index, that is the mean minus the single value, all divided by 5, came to 0.002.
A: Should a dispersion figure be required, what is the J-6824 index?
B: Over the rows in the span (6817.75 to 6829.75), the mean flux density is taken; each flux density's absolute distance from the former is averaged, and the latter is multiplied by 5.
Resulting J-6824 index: 0.11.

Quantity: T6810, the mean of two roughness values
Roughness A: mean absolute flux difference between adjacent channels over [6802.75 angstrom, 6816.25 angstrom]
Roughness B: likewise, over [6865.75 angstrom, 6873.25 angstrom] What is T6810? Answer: 0.011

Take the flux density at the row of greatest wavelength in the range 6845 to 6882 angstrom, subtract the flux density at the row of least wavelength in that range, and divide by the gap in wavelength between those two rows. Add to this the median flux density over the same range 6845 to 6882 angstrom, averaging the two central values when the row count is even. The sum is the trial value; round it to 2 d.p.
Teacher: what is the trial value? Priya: 2.71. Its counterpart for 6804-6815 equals 2.76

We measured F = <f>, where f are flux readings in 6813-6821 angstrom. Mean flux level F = 2.73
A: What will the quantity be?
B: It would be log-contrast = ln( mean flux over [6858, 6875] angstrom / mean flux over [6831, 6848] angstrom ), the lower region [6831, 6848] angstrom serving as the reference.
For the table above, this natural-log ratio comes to -0.0096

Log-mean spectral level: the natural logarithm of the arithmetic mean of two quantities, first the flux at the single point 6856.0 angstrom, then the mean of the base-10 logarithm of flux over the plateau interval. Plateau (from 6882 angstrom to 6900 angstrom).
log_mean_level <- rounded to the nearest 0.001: 0.436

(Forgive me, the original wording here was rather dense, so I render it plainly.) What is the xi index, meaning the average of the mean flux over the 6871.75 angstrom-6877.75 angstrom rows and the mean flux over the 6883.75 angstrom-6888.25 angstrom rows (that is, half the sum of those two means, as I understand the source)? 2.70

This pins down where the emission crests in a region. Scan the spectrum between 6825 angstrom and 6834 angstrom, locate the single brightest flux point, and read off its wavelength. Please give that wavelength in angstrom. 6826.0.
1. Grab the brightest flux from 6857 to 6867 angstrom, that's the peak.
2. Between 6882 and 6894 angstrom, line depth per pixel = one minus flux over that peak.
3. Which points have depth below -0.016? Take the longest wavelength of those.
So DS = 6893.5 angstrom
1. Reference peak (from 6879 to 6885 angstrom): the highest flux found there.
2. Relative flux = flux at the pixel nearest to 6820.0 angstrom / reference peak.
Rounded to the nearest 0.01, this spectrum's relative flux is 1.00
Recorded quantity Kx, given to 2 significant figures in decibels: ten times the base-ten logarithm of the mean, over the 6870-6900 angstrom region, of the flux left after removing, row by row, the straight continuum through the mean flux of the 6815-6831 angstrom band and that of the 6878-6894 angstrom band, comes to -19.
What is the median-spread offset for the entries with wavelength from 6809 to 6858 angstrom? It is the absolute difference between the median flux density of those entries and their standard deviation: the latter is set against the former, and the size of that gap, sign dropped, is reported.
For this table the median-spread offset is 2.69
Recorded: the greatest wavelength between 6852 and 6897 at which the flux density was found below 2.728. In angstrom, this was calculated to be 6890.5 angstrom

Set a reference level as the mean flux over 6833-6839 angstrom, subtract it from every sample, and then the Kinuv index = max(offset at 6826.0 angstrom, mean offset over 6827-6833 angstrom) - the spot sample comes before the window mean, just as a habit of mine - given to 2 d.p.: 0.03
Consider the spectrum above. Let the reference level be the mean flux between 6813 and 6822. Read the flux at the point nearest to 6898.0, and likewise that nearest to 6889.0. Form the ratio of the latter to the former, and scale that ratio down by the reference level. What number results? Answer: 0.362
